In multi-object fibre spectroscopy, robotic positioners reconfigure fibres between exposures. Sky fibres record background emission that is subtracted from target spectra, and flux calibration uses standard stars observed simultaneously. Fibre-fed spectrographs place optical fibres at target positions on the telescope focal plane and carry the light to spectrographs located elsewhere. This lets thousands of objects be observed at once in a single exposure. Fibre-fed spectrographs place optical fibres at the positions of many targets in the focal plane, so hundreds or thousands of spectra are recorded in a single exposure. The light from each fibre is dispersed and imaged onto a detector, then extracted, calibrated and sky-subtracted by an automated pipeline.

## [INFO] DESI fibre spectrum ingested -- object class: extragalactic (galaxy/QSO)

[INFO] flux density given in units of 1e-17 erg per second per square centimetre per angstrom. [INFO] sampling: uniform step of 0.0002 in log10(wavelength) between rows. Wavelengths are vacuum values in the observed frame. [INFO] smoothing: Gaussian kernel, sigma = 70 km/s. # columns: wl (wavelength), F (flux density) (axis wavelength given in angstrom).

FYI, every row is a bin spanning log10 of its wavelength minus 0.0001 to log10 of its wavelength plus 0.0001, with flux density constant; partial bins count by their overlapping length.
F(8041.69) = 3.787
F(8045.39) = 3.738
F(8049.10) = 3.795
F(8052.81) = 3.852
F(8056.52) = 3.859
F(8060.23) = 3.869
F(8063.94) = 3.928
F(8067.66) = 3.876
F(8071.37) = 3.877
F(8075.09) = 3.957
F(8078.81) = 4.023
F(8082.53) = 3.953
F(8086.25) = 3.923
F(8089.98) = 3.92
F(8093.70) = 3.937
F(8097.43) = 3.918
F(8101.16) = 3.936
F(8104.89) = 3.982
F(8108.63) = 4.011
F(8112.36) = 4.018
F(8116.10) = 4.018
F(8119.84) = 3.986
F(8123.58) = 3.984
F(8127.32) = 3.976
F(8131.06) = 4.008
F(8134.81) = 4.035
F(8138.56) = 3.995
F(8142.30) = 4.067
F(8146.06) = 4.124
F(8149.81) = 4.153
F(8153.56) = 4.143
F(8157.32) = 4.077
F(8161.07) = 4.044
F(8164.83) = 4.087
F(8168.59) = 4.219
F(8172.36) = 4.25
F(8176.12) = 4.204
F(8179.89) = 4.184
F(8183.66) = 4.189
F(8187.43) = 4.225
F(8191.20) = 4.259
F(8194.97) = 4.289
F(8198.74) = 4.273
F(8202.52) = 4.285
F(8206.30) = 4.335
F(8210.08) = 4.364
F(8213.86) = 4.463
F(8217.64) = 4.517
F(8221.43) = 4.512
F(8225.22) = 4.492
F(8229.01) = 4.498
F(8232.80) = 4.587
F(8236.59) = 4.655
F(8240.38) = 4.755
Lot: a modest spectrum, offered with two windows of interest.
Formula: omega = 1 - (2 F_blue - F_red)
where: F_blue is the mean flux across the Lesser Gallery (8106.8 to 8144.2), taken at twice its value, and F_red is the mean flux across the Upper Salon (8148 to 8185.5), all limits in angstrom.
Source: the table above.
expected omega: -2.86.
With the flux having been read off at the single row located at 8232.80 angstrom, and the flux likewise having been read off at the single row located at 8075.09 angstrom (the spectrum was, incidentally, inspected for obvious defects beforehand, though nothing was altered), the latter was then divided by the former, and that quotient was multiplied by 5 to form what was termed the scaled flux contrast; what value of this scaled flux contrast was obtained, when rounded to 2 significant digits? 4.3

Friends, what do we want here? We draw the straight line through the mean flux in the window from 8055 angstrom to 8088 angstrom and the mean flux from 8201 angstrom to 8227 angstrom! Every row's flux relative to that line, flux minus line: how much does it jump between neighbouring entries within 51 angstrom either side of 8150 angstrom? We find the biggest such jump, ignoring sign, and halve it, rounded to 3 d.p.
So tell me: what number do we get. 0.059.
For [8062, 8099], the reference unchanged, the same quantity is 0.042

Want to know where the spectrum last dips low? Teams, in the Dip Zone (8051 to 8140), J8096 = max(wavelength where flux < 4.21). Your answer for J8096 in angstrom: 8138.56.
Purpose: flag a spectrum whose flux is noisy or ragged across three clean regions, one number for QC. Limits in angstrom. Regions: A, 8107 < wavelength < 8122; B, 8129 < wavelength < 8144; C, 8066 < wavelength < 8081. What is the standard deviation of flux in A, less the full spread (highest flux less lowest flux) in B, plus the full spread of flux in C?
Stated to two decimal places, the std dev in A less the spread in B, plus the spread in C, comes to 0.09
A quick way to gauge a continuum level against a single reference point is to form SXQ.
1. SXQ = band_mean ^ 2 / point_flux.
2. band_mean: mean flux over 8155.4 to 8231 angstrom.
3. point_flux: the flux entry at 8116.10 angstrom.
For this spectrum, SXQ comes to 4.58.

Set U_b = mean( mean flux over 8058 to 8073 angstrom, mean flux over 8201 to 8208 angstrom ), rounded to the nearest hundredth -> 4.10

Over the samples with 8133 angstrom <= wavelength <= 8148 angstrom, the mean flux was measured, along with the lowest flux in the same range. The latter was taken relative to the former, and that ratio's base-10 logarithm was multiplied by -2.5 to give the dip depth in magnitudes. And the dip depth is 0.016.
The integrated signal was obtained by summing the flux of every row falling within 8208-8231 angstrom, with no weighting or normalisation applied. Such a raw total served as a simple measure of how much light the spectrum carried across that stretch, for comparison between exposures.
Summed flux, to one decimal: 26.8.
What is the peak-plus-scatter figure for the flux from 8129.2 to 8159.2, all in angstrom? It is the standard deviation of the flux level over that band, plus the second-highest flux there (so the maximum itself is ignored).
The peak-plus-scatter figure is 4.20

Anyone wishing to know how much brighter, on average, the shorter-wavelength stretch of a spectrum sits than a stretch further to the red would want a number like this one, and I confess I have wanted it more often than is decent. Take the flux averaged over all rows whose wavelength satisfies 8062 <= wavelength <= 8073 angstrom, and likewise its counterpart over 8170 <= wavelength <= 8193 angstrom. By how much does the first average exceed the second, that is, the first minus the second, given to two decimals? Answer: -0.32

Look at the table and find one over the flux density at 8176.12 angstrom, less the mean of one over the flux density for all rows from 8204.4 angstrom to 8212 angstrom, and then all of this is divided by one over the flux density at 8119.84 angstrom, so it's 0.032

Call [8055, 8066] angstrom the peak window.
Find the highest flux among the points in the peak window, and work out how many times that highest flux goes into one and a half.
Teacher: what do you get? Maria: 0.382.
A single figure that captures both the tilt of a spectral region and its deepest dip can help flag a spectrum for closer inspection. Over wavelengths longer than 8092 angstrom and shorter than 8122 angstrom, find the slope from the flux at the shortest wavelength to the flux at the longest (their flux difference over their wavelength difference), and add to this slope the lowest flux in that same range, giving 3.92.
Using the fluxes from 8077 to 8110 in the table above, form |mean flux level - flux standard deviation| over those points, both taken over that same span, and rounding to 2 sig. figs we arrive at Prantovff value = 3.9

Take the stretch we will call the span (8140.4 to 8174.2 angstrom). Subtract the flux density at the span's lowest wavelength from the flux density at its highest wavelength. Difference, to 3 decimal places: 0.183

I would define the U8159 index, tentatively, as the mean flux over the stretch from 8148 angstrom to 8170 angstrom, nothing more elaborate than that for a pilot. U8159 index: 4.12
